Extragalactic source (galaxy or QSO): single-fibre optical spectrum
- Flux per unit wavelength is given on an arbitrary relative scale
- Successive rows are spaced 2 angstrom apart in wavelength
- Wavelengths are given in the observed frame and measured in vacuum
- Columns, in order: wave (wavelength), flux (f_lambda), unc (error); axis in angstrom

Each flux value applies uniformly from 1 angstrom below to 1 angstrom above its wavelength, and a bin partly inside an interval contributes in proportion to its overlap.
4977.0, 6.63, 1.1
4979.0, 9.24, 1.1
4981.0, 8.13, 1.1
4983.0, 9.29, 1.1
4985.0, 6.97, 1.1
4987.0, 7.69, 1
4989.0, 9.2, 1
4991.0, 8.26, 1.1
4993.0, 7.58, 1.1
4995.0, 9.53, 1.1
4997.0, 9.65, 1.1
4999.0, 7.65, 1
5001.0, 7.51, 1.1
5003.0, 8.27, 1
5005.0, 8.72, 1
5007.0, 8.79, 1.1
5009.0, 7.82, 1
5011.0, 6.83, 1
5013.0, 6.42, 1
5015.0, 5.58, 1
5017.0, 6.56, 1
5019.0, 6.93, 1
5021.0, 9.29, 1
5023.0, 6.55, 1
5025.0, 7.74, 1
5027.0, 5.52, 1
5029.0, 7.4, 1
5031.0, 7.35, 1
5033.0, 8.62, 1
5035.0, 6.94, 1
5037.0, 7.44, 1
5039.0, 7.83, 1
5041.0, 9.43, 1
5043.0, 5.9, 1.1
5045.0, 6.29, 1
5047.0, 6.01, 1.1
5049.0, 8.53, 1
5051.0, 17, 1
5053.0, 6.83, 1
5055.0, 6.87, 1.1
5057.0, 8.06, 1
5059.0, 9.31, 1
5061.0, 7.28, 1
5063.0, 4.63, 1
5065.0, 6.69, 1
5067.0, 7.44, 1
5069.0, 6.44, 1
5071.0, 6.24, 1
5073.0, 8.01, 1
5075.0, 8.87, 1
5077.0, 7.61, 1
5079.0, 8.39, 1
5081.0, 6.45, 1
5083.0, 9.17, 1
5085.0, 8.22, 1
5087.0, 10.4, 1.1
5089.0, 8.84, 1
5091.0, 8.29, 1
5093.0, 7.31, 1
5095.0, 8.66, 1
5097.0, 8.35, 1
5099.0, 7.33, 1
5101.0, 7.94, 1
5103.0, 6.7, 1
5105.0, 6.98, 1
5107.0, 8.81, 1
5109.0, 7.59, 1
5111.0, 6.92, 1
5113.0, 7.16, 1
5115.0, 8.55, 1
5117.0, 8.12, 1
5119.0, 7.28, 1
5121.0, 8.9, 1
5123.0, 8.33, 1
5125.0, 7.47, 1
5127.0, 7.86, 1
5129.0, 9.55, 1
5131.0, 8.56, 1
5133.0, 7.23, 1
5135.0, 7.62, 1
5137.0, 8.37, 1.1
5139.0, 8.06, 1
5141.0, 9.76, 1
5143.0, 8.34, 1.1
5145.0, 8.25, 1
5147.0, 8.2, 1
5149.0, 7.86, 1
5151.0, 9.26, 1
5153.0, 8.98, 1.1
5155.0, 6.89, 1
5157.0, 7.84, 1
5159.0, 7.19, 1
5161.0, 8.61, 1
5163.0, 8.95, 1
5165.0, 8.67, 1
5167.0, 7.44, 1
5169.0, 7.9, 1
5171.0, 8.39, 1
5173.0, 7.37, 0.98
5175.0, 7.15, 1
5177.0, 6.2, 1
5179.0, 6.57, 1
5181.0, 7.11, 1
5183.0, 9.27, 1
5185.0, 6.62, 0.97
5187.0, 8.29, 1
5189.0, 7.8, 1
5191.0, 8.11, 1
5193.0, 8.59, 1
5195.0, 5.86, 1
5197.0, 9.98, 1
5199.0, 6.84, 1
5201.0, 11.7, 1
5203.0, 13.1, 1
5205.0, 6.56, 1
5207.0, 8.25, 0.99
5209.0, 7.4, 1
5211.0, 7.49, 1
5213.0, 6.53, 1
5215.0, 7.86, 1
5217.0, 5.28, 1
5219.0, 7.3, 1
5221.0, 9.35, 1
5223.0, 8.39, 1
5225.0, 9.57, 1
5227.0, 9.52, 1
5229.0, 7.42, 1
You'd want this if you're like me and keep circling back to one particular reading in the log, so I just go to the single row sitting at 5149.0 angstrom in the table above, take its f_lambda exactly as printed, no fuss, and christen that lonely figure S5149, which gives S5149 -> 7.86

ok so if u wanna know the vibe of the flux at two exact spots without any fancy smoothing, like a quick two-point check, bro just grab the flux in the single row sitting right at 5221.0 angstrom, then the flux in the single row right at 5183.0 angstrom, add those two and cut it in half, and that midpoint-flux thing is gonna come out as 9.3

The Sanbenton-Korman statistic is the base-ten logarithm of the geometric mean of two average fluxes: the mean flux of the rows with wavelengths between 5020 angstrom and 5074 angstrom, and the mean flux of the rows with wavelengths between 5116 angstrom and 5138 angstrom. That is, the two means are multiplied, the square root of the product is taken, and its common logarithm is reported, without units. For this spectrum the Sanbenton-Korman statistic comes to 0.896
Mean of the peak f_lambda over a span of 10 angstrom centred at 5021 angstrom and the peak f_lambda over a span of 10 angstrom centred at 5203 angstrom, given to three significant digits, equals 11.2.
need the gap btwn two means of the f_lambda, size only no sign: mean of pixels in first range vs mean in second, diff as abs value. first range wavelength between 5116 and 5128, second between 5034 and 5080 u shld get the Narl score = 0.25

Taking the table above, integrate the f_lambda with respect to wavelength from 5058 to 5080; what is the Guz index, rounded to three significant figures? 162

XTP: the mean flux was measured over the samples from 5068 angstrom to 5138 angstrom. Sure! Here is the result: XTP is 7.96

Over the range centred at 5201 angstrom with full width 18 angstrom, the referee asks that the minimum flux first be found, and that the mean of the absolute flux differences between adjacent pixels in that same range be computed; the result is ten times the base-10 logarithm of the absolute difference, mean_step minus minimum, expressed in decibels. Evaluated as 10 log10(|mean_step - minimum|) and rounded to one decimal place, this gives 4.3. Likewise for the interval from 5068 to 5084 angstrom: 6.9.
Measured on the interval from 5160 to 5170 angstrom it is 8.4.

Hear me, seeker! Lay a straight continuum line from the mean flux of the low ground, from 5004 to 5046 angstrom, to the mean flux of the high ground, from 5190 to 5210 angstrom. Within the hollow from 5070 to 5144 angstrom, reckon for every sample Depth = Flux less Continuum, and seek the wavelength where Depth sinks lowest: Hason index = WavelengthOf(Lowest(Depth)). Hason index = 5071.0 angstrom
